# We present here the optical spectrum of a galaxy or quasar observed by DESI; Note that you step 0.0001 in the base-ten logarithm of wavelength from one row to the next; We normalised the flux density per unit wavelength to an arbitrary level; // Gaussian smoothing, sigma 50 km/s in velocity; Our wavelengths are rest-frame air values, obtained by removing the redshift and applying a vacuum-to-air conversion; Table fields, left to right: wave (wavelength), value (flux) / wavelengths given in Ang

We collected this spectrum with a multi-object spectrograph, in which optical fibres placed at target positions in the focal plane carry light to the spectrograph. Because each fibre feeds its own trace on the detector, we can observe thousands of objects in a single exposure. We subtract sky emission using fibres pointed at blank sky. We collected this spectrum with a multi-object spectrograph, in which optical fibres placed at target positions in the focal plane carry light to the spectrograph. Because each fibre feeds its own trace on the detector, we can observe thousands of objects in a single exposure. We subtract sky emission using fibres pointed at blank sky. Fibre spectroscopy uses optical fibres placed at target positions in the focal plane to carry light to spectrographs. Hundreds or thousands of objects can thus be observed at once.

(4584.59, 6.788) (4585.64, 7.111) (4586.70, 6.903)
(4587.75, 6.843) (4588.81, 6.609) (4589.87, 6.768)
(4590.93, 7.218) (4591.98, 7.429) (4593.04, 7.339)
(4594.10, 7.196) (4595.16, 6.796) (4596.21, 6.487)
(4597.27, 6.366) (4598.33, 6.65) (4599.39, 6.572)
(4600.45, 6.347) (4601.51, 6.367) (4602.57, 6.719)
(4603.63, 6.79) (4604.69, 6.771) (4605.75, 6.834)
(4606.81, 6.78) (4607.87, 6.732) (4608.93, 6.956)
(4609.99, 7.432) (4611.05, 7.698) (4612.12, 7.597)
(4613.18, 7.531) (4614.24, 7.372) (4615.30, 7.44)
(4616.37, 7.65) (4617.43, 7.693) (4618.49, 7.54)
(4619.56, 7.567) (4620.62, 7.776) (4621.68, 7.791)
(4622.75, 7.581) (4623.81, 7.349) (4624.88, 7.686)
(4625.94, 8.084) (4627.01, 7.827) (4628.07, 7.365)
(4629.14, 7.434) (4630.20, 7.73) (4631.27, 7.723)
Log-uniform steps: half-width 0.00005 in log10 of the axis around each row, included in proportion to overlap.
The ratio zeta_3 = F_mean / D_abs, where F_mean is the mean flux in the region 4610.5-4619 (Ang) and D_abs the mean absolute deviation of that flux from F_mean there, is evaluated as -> 80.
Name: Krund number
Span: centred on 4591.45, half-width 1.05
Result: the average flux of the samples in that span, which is 7.3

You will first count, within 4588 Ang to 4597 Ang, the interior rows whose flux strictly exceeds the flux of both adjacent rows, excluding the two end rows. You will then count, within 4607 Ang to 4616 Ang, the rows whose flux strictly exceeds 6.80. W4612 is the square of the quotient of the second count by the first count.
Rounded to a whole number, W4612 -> 49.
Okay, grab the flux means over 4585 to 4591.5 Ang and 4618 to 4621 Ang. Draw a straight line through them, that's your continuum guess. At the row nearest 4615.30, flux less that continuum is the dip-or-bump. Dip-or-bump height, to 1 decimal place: -0.1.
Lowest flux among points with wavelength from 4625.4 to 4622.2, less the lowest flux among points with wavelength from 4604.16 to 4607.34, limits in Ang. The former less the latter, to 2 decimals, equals 0.58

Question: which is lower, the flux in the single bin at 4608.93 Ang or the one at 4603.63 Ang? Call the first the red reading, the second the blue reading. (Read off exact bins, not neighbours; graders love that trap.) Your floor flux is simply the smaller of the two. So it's 6.8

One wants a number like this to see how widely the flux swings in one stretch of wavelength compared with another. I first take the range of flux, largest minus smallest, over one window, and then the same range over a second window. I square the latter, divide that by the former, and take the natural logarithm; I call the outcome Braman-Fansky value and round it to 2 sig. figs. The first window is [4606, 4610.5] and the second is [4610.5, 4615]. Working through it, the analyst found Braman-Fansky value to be -1.9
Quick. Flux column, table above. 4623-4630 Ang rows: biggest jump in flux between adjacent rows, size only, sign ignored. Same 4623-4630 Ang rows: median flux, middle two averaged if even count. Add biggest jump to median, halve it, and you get 4.01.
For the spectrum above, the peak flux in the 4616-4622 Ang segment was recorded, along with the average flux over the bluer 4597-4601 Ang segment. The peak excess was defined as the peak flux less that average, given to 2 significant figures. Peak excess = 1.3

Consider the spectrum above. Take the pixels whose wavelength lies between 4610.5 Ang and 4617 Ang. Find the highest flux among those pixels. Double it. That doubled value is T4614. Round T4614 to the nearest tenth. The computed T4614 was 15.4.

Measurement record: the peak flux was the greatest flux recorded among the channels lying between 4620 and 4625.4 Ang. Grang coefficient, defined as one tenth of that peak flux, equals 0.78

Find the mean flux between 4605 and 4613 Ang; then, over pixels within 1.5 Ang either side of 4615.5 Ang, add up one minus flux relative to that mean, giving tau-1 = -0.14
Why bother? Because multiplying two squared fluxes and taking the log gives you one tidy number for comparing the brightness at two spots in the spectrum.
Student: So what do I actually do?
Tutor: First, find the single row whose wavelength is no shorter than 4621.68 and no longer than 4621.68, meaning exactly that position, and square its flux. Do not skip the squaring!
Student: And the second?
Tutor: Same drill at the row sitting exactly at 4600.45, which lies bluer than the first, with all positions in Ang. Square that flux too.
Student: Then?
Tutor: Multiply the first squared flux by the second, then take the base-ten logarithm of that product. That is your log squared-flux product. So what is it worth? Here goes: 3.388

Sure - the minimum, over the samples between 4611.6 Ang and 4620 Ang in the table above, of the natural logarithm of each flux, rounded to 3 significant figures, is 2.00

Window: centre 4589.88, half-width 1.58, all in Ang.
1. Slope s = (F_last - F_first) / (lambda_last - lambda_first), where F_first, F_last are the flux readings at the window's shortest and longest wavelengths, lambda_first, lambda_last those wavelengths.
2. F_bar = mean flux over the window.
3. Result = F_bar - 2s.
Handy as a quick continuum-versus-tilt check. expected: 6.3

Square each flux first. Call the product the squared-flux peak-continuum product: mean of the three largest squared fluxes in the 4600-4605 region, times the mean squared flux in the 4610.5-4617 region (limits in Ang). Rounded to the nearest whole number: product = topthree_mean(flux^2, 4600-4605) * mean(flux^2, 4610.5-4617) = 2604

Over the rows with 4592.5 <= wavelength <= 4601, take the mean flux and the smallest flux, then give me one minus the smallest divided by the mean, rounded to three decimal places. 0.055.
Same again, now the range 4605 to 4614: 0.064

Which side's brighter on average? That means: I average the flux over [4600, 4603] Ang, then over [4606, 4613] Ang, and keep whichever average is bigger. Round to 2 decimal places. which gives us 7.20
